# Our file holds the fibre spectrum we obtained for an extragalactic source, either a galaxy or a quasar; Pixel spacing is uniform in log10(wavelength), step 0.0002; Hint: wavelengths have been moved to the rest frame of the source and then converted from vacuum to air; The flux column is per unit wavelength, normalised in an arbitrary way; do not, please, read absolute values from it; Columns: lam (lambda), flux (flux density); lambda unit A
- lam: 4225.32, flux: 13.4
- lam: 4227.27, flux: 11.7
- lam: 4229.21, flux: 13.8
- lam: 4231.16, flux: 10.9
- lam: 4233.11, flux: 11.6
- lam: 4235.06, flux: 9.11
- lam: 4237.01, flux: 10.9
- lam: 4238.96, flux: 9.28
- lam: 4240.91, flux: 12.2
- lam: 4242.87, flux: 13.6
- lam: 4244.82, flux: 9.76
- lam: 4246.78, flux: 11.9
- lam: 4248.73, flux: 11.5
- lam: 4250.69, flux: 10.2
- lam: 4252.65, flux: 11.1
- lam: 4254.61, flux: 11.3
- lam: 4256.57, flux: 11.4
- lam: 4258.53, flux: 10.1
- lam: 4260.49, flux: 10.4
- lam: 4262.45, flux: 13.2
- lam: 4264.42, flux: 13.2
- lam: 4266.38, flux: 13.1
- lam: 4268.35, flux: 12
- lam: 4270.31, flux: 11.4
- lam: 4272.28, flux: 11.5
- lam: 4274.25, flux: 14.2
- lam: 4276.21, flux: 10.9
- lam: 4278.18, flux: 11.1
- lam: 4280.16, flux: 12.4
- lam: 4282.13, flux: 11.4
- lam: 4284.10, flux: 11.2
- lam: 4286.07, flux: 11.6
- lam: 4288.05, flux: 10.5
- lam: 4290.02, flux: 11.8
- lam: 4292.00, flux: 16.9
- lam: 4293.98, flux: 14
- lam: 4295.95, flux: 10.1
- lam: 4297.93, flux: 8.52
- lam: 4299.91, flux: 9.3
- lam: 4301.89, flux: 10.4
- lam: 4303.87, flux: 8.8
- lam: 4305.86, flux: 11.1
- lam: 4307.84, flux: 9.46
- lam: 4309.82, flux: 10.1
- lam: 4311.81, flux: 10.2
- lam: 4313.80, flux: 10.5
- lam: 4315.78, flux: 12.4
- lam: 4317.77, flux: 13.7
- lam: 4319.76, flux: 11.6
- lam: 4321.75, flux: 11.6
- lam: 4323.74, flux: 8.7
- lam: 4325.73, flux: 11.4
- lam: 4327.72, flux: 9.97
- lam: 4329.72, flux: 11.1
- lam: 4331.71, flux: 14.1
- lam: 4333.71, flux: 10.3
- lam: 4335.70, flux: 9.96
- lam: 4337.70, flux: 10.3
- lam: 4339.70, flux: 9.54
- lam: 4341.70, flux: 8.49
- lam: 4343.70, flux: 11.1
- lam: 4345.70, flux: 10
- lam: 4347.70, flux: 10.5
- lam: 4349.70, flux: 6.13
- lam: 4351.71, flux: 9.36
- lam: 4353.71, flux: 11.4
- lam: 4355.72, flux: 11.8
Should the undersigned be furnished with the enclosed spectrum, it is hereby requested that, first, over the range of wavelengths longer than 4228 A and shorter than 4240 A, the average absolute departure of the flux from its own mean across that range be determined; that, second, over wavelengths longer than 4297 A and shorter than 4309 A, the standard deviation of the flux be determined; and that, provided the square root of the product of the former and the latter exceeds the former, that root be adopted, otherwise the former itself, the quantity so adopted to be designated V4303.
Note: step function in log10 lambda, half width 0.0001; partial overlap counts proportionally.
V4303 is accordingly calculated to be 1.18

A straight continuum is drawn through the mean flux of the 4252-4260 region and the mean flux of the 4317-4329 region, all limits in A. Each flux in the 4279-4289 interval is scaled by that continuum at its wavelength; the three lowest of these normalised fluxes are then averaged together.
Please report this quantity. 1.00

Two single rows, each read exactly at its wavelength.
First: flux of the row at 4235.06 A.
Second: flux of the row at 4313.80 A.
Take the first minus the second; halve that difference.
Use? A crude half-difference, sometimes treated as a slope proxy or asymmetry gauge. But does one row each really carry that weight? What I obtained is -0.7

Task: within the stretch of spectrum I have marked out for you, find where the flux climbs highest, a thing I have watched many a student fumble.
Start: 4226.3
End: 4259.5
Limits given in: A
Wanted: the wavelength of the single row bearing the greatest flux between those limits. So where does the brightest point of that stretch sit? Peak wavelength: 4229.21 A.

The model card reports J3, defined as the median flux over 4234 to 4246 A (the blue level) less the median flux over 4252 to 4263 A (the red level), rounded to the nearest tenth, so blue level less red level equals -0.9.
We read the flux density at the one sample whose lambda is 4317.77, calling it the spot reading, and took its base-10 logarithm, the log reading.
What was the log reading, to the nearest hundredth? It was 1.14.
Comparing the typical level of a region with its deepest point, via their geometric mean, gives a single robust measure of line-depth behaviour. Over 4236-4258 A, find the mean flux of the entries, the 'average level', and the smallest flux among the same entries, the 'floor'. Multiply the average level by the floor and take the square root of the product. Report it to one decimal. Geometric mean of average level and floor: 10.2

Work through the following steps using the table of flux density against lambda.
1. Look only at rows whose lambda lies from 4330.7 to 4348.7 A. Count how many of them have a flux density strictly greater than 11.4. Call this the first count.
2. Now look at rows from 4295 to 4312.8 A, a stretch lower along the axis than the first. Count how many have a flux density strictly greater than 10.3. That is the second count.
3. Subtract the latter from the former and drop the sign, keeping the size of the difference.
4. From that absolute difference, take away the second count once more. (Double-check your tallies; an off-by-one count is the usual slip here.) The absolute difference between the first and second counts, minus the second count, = -1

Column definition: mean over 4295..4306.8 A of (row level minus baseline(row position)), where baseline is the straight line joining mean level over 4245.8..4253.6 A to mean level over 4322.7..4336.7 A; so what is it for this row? -1.2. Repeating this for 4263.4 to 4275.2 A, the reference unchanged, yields 1.5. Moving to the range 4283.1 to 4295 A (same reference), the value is 1.7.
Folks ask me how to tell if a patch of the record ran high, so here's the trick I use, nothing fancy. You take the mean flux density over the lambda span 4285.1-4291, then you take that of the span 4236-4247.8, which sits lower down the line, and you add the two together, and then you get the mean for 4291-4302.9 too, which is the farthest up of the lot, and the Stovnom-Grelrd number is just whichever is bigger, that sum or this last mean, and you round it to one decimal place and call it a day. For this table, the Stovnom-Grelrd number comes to 22.6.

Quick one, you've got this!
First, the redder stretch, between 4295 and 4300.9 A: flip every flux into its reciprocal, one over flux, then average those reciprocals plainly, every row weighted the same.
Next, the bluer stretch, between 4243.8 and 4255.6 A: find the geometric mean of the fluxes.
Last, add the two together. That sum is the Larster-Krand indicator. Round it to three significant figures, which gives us 11.0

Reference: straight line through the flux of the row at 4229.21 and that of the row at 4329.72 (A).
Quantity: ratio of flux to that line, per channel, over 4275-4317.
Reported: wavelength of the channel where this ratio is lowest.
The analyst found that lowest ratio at 4297.93 A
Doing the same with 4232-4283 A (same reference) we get 4235.06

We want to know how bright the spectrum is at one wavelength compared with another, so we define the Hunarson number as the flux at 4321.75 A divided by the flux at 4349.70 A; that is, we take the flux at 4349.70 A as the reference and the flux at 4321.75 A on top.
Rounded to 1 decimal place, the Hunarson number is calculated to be 1.9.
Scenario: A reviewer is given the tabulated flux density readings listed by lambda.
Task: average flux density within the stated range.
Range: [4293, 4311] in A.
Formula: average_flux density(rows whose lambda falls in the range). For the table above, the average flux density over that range 10.2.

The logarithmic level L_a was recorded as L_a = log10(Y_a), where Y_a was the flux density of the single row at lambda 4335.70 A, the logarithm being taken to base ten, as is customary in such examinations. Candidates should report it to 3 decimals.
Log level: 0.998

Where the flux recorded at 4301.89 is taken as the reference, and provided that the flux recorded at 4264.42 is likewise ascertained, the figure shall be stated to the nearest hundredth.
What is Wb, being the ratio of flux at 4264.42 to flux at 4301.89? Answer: 1.27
